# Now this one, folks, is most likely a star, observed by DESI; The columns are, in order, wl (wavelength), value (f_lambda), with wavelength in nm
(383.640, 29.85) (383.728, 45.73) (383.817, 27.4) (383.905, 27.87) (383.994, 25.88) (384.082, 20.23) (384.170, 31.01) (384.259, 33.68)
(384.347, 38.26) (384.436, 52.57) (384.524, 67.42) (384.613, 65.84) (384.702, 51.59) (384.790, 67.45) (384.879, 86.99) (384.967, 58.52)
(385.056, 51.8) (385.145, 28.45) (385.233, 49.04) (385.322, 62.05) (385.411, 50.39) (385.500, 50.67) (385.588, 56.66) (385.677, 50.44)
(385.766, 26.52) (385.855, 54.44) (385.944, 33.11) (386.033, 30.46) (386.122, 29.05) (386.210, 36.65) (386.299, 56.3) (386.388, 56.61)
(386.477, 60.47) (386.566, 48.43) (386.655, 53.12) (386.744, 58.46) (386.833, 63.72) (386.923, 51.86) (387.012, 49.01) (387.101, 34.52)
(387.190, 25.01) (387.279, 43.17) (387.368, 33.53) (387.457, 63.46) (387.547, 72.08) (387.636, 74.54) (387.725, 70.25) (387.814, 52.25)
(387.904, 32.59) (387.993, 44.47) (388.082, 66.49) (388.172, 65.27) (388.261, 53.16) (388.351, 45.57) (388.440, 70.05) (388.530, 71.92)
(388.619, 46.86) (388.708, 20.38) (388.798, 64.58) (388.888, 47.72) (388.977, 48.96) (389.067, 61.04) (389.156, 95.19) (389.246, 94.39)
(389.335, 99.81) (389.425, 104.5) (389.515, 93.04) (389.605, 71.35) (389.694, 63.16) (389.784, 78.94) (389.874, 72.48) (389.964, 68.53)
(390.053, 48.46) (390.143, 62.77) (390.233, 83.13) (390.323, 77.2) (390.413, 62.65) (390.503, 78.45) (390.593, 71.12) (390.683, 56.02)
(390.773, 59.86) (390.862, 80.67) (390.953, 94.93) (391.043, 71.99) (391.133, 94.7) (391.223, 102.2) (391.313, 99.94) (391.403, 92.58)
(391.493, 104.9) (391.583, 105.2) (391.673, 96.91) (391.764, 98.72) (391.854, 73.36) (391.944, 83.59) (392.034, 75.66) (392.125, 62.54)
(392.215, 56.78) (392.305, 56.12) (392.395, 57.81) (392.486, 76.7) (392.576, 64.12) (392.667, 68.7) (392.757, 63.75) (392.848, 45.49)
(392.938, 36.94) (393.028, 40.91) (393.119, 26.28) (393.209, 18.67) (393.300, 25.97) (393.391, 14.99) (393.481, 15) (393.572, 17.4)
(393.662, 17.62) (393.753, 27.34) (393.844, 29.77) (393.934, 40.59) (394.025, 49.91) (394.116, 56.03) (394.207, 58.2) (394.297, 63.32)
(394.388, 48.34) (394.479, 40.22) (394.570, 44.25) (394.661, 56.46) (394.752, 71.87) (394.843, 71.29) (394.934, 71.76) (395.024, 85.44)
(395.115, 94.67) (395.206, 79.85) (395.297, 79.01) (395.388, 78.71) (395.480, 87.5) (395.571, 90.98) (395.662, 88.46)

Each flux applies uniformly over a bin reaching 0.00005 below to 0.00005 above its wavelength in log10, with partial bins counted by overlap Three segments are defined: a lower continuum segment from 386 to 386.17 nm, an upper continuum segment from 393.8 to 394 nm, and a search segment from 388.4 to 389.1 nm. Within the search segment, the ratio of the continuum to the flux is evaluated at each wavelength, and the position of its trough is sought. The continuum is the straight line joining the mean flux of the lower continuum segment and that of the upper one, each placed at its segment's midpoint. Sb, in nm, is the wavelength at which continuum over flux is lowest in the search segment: 388.530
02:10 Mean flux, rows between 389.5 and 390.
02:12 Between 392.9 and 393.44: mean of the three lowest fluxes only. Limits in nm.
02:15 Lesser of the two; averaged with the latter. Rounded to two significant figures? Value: 20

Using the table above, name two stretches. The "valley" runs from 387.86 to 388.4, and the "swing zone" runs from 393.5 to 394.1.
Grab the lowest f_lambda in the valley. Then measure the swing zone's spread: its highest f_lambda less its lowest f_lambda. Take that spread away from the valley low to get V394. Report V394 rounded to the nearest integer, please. 0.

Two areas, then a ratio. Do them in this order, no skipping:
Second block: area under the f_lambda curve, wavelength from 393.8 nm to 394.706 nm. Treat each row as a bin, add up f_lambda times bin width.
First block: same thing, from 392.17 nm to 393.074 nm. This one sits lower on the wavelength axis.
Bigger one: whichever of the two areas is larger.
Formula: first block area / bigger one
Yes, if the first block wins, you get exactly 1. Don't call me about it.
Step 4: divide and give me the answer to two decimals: 1.00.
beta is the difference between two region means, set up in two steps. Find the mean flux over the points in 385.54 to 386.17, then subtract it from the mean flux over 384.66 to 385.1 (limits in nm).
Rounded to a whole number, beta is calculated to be 23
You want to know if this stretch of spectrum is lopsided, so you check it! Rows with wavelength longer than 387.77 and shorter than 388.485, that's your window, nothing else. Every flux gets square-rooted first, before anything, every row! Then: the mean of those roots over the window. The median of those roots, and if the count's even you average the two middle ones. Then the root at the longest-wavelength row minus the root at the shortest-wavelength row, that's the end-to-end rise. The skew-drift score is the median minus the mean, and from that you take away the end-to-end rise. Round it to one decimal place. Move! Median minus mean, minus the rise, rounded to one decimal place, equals -1.2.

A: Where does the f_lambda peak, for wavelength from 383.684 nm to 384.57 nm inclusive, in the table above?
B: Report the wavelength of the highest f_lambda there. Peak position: 384.524 nm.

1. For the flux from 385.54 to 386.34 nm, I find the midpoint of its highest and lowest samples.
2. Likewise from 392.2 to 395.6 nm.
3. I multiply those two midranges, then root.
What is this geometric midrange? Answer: 48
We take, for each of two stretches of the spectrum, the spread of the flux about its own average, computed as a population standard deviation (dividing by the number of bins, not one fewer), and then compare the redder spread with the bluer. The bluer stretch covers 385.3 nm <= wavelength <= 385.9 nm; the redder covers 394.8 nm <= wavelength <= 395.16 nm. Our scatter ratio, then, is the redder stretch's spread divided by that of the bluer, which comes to 0.94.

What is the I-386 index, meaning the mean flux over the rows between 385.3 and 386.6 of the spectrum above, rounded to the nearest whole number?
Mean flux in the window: 47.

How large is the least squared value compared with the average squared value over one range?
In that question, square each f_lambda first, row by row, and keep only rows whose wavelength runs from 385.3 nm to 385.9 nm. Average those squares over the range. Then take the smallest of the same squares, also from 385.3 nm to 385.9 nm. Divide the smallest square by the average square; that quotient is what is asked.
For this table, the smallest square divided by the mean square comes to 0.3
